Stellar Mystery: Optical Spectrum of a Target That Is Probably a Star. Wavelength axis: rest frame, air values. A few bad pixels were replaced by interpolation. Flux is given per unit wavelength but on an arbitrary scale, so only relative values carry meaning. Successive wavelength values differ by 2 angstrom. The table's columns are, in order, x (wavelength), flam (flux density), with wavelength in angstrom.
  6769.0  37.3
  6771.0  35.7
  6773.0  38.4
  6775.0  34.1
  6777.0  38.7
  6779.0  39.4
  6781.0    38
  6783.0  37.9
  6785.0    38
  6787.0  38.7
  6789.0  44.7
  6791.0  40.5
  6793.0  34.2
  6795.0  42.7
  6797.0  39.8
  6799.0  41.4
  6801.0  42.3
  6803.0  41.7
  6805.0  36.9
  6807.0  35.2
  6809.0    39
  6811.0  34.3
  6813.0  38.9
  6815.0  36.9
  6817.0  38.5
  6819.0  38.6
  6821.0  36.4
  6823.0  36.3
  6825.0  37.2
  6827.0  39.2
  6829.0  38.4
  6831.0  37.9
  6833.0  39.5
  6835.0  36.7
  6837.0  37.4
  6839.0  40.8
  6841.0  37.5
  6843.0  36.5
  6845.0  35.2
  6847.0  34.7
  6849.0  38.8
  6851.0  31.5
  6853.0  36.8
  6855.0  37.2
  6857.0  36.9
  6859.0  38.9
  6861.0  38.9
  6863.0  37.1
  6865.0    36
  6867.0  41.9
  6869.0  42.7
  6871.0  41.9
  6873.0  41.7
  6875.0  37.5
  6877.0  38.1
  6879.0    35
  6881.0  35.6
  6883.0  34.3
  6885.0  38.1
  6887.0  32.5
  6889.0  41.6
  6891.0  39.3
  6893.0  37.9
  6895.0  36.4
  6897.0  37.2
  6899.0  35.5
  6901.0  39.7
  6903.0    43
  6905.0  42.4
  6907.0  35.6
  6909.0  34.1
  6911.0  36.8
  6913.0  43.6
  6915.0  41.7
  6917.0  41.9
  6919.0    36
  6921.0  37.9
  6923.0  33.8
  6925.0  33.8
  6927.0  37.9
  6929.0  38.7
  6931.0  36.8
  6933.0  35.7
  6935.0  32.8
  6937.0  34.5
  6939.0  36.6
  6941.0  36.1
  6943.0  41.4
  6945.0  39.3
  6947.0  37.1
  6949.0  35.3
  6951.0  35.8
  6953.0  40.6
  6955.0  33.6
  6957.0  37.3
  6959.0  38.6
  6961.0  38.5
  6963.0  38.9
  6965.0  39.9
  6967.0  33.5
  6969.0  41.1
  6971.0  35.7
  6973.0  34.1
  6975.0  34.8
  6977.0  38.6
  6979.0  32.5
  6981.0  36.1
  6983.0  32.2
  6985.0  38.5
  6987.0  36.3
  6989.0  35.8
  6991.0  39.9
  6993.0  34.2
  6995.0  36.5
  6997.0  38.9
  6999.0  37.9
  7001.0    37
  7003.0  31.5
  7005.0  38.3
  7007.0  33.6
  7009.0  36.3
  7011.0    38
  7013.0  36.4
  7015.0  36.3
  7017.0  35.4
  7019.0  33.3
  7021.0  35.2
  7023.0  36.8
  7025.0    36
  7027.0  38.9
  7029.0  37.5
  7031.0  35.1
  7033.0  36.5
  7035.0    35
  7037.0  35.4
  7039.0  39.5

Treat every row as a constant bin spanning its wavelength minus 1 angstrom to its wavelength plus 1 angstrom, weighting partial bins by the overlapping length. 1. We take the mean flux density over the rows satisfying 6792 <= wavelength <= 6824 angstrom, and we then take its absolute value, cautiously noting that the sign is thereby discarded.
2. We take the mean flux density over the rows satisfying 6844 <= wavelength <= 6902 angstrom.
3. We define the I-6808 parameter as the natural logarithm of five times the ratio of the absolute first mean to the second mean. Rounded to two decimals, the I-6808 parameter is 1.63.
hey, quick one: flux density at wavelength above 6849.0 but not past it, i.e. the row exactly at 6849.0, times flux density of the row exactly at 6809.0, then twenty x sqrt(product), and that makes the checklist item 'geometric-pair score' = 778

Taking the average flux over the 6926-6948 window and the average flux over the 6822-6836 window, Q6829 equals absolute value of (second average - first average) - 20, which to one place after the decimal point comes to -19.1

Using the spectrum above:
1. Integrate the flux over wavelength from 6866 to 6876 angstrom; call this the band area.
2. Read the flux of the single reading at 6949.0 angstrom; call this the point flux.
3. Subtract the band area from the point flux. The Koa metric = -376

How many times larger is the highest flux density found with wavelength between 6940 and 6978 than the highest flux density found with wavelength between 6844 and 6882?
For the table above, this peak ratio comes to 0.97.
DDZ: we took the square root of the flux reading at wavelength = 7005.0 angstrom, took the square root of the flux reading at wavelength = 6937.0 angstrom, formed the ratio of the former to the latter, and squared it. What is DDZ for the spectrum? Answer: 1.11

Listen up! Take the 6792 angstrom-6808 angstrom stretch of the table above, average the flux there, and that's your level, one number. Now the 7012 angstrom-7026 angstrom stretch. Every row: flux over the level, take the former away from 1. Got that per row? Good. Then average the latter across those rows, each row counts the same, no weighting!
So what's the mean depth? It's 0.09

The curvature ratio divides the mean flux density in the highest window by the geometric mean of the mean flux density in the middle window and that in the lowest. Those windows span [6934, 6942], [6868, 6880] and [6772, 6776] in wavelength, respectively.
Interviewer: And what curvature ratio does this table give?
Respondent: 0.93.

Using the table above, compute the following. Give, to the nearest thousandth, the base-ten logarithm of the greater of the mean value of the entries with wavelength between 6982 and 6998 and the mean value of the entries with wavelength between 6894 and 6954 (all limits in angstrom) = 1.575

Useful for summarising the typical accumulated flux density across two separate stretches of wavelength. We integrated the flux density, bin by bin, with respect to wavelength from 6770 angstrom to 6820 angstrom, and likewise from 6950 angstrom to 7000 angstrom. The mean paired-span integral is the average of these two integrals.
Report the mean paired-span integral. 1884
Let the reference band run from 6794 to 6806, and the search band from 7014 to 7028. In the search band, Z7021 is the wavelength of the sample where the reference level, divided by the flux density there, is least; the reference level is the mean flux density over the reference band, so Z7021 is 7027.0 angstrom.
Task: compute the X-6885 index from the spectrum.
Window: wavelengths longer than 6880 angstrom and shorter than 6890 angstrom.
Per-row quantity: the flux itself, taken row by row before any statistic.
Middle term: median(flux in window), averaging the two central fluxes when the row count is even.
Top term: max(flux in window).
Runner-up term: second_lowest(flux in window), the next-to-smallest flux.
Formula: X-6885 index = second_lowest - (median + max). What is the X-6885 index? -42.9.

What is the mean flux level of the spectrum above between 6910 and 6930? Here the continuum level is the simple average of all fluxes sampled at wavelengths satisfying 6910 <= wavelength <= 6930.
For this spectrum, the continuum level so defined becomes 38.2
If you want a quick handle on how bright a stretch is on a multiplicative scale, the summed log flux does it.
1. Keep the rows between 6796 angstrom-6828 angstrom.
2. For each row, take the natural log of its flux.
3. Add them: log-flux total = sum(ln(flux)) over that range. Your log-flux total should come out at 58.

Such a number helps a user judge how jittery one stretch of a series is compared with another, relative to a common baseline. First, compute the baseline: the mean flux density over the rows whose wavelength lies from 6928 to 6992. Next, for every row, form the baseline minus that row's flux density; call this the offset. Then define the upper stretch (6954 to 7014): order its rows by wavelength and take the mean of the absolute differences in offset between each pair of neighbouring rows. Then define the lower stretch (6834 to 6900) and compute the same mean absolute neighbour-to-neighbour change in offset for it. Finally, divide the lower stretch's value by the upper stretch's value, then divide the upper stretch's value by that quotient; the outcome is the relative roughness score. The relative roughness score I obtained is 4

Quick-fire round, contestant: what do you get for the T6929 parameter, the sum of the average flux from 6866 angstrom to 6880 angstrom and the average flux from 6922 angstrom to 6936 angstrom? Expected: 75.5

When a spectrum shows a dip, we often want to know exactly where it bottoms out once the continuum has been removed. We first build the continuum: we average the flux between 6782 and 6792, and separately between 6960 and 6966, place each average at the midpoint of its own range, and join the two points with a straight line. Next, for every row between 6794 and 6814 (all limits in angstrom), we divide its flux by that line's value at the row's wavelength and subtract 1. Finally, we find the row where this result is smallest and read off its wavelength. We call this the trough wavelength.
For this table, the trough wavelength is 6811.0 angstrom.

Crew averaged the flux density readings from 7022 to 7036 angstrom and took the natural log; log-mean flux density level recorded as 3.60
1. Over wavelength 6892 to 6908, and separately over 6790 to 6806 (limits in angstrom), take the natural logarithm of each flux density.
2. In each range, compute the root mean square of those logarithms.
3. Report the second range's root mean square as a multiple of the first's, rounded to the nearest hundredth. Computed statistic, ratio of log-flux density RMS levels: 1.01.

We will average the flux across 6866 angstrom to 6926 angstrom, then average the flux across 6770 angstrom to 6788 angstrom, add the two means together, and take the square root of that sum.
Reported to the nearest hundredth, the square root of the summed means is 8.71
